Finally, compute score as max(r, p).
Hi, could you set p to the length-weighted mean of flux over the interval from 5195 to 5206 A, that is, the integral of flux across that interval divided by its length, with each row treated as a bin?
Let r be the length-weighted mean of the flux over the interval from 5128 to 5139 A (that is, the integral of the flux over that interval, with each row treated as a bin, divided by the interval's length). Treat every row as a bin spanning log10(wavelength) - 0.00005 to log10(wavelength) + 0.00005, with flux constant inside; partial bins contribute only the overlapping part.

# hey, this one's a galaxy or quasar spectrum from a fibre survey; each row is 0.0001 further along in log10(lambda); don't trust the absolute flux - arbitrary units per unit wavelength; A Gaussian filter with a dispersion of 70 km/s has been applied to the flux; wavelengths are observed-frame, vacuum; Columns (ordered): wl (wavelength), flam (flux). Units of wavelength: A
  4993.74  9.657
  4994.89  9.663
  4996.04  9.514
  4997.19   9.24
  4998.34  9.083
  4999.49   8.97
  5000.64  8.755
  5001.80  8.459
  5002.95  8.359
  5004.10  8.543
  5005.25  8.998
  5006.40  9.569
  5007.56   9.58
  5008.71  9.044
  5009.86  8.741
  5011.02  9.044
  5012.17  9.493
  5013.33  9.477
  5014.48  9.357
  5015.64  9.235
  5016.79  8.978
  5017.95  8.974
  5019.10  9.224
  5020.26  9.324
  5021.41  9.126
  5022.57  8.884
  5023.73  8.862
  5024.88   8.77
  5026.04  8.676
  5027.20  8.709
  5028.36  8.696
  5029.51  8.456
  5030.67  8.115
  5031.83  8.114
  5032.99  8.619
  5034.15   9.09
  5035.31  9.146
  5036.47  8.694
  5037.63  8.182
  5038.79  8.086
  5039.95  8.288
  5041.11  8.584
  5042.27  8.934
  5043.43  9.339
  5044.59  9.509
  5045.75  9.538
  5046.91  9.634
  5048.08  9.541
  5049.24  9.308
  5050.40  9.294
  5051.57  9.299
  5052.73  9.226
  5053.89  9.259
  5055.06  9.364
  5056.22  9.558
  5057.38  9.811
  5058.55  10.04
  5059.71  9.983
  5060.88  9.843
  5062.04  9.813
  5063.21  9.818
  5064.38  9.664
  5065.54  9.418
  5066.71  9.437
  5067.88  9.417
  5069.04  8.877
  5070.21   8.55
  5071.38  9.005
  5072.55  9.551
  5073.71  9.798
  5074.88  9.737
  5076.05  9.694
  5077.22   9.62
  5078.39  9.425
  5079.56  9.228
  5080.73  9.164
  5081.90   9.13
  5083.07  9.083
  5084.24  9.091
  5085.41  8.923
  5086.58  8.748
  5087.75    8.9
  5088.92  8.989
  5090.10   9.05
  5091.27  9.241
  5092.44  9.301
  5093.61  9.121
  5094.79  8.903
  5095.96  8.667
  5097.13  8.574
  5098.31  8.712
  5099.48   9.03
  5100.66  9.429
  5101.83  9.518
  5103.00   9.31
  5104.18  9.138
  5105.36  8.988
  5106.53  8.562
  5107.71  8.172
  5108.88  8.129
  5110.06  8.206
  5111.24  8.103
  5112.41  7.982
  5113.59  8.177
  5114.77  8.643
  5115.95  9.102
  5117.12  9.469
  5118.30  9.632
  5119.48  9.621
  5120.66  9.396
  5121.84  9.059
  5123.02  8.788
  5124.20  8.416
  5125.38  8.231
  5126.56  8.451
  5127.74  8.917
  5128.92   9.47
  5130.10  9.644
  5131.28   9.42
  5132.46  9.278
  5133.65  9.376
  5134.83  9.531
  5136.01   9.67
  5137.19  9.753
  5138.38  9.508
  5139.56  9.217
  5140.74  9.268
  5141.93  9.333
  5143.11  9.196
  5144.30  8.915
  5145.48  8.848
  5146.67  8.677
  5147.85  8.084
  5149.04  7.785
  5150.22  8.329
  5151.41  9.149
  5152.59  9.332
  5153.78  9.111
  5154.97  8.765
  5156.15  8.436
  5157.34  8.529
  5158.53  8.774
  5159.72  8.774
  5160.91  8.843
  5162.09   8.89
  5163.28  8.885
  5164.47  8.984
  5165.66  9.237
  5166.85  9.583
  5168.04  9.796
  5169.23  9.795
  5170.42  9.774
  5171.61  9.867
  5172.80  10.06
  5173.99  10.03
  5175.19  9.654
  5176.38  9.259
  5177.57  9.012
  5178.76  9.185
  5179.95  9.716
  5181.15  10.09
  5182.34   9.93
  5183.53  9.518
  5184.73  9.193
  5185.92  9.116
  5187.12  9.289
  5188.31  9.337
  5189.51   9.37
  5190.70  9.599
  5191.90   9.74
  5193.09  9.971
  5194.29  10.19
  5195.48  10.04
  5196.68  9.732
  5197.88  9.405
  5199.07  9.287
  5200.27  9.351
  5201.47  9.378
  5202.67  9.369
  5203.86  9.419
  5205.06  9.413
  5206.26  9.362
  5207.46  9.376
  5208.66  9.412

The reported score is 9.50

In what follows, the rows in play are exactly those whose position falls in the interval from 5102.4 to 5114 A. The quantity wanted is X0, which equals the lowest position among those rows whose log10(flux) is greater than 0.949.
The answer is 5103.00 A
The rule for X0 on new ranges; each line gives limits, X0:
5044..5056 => 5044.59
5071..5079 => 5071.38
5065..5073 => 5065.54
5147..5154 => 5151.41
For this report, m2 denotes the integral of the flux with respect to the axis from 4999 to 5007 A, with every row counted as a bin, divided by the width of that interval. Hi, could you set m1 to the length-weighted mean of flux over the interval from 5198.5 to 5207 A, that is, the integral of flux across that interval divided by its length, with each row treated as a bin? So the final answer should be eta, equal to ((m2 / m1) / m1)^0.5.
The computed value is 0.317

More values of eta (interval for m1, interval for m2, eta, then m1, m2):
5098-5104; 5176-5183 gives 0.335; 9.22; 9.5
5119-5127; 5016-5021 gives 0.342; 8.85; 9.1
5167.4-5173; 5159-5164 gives 0.302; 9.85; 8.9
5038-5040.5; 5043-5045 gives 0.375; 8.19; 9.4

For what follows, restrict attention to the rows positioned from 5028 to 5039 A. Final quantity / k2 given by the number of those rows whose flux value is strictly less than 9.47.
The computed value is 10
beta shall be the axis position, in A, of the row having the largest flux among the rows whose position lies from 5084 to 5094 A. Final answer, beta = 5092.44 A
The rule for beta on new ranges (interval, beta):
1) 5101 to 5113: 5101.83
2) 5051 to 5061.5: 5058.55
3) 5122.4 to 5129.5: 5128.92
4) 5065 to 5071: 5066.71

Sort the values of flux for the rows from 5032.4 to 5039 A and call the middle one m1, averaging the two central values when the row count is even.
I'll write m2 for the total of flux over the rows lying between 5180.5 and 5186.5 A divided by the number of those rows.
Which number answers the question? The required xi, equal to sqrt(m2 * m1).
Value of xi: 9.10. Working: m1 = 8.66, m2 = 9.6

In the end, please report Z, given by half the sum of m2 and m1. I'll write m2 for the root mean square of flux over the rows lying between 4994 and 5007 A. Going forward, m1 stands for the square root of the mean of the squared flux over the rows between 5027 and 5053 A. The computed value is 9.0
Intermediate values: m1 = 8.9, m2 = 9.0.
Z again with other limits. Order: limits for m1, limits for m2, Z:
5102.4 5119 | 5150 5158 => 8.8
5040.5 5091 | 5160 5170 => 9.3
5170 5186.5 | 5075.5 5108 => 9.3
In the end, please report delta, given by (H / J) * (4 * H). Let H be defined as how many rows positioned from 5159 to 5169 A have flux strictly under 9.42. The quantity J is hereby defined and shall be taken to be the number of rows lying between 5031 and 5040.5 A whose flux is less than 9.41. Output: 18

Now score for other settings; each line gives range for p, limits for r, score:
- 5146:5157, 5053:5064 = 9.70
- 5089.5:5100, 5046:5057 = 9.40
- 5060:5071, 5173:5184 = 9.62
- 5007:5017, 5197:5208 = 9.38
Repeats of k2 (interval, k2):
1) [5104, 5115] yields 10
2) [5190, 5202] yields 4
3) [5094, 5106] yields 9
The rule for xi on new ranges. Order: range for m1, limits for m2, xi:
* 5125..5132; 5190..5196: 9.53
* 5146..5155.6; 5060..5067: 9.18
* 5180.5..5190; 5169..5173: 9.61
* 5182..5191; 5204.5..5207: 9.37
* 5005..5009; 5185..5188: 9.25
